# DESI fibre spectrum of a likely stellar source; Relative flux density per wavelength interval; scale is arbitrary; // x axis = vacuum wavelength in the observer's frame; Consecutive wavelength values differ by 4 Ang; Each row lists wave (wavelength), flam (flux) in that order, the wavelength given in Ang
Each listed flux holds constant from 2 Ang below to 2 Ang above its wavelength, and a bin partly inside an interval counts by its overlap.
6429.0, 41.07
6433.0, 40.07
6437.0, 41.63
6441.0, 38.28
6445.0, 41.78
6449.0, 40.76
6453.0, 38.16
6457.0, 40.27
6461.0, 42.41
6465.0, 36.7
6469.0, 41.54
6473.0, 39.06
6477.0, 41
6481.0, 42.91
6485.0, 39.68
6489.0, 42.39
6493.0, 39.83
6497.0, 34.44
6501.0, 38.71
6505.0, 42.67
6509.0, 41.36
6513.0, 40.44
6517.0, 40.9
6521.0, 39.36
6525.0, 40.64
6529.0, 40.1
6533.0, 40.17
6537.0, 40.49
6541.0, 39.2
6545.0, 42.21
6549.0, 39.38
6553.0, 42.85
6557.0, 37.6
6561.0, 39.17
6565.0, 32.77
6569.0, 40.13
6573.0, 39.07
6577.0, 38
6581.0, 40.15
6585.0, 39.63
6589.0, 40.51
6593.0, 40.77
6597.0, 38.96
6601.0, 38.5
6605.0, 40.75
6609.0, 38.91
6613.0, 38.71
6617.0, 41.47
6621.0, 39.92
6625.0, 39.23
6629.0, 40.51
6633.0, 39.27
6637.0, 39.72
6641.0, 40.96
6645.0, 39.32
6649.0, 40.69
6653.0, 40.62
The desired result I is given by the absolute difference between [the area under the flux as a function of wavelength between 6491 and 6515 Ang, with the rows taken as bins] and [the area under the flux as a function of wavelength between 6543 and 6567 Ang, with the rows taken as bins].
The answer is 14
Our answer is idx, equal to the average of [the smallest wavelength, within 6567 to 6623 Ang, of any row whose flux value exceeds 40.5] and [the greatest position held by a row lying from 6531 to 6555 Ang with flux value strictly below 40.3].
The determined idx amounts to 6569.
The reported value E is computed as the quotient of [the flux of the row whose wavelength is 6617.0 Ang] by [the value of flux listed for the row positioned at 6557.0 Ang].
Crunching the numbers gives 1.10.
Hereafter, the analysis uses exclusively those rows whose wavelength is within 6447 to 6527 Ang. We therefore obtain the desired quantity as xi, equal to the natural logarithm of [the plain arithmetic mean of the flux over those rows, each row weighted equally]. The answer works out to 3.69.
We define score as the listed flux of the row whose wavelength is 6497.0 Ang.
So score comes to 34.44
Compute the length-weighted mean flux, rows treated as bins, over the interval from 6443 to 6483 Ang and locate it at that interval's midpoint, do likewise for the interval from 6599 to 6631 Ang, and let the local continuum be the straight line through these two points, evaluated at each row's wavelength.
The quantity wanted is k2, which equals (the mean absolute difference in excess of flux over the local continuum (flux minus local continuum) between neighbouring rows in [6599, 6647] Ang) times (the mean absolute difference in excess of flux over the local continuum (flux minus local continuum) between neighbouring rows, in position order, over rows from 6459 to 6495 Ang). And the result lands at 4.4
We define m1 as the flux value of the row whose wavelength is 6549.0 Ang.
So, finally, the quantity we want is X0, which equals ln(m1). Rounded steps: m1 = 39.38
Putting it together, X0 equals 3.67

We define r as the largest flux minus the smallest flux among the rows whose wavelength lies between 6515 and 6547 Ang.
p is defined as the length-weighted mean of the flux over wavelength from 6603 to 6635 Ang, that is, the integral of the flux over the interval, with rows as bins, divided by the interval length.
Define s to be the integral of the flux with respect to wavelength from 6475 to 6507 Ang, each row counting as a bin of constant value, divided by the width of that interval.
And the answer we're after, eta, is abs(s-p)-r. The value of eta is -2.7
